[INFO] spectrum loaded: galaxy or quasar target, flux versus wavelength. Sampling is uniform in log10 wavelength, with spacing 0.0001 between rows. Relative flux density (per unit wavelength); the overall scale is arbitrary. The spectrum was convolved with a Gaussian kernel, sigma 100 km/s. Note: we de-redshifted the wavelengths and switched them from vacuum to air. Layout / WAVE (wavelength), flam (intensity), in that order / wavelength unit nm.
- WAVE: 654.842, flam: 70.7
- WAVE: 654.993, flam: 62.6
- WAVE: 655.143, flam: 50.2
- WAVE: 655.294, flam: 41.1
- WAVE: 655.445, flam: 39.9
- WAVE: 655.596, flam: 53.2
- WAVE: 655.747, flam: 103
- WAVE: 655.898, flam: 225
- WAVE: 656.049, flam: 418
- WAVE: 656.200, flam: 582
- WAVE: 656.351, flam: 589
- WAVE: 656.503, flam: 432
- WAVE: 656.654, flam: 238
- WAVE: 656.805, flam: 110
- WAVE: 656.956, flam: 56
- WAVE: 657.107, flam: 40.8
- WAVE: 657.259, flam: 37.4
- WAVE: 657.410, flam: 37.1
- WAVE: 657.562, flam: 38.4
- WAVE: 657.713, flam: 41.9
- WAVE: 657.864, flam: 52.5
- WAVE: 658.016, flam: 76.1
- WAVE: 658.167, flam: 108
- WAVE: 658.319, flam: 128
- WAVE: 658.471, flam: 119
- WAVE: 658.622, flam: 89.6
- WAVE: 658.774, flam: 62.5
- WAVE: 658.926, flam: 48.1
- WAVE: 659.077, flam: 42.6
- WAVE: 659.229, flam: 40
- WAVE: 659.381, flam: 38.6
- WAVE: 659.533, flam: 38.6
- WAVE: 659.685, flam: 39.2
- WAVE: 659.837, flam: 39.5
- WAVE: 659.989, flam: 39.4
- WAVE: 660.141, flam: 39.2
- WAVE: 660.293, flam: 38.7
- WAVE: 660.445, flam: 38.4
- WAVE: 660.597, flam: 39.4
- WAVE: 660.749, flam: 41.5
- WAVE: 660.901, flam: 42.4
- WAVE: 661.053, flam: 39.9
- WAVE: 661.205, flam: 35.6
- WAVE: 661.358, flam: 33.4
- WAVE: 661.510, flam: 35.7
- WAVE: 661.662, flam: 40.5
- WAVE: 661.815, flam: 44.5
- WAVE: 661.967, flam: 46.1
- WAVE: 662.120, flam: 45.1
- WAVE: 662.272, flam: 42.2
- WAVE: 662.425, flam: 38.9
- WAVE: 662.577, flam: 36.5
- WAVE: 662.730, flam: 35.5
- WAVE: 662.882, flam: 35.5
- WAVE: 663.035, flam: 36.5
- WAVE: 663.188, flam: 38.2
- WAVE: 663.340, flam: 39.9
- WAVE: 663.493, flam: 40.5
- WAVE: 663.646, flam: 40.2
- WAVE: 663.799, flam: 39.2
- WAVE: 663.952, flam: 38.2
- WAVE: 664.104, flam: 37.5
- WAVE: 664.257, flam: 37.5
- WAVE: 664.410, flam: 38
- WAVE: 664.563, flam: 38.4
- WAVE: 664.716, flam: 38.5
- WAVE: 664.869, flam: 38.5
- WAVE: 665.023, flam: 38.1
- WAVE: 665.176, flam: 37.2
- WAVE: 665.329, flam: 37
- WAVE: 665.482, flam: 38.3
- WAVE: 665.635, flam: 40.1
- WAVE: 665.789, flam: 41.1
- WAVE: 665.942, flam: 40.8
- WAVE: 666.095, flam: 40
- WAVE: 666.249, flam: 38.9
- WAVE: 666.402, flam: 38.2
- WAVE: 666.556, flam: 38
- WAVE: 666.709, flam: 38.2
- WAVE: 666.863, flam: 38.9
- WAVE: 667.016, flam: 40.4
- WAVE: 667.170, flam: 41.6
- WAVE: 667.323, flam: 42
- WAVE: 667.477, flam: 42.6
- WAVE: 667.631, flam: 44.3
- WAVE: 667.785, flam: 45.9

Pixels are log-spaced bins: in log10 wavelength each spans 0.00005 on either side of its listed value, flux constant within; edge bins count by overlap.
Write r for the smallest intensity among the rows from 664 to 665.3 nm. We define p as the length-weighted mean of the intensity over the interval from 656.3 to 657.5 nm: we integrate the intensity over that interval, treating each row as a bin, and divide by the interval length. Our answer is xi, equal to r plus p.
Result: 220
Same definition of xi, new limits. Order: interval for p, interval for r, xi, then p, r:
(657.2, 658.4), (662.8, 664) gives 101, 66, 35.5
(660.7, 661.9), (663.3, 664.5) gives 77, 39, 37.5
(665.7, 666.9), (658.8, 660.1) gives 78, 39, 38.6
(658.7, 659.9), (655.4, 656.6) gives 84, 44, 39.9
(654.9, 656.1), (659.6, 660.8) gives 156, 117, 38.4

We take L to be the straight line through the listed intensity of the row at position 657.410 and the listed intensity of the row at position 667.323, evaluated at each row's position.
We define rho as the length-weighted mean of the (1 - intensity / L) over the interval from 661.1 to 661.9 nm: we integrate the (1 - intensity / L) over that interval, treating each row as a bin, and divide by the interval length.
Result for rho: 0.03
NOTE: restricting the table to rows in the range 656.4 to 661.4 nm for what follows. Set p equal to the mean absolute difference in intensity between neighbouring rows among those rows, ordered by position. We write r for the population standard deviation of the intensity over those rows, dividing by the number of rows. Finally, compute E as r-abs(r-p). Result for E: 18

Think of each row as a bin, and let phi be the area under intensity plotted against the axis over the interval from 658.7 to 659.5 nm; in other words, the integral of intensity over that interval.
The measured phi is 37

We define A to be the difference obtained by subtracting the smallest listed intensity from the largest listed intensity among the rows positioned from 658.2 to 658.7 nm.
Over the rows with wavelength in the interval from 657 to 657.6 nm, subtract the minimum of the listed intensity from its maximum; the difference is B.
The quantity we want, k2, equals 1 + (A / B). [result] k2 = 11.4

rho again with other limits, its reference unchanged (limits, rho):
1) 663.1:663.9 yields 0.01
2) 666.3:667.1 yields 0.07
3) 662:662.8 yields -0.01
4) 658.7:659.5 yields -0.21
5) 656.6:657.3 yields -1.58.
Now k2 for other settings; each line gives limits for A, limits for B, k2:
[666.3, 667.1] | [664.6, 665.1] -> 7.0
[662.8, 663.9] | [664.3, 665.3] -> 4.8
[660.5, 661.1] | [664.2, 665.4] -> 3.0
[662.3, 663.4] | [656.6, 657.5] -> 1.0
